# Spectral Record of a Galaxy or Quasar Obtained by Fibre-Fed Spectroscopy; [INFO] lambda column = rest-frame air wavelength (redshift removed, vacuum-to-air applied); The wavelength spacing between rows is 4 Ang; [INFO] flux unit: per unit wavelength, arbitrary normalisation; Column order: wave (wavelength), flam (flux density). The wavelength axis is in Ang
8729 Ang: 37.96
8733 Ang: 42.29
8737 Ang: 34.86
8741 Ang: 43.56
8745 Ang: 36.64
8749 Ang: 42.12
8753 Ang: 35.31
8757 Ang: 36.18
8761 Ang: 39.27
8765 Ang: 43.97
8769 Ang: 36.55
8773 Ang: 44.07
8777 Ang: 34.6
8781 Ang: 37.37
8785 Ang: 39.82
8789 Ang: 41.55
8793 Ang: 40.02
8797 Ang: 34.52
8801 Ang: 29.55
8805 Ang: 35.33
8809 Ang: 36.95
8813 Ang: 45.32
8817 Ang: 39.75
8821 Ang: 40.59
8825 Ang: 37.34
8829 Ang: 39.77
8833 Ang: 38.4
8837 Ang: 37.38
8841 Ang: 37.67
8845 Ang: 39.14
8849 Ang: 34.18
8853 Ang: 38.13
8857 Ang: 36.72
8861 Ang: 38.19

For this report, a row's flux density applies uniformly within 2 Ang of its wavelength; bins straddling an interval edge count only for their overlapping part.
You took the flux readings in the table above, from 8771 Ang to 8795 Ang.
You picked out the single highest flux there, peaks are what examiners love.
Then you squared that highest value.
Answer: 1942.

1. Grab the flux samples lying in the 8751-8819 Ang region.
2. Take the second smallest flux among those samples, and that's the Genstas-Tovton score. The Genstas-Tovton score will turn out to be 34.52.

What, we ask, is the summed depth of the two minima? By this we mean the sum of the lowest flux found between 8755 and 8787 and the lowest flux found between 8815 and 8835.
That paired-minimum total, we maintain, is 71.9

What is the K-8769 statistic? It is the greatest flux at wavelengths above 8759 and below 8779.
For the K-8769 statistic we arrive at 44.07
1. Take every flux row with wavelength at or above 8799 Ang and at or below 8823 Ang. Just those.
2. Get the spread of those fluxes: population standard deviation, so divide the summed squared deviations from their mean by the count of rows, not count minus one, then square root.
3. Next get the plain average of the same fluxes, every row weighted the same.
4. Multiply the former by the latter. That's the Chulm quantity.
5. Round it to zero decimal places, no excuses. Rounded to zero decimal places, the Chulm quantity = 185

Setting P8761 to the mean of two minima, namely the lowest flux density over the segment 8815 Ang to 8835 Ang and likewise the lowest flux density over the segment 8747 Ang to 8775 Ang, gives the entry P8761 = 36.3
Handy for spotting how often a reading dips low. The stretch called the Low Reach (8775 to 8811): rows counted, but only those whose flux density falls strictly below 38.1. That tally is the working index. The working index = 6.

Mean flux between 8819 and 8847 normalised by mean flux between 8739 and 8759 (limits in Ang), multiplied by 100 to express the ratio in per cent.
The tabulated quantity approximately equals 100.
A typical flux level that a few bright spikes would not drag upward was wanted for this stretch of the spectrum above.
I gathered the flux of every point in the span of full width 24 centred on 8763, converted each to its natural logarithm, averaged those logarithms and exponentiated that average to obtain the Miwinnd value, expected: 39.1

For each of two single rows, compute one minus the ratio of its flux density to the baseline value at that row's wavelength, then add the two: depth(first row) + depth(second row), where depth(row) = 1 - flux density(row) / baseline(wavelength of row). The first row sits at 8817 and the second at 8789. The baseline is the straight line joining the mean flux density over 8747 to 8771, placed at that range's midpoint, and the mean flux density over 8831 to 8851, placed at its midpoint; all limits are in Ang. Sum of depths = -0.14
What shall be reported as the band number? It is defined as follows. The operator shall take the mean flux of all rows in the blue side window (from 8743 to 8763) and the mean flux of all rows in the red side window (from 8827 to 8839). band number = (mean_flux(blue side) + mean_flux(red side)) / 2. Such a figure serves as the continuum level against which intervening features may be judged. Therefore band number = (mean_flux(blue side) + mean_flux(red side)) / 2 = 38.2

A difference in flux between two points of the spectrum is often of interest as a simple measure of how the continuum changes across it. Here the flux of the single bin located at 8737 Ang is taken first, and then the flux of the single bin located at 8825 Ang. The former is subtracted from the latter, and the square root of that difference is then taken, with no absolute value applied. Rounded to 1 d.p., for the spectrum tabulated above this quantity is 1.6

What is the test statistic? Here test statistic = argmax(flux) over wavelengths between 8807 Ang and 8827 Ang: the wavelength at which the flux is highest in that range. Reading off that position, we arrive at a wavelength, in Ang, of 8813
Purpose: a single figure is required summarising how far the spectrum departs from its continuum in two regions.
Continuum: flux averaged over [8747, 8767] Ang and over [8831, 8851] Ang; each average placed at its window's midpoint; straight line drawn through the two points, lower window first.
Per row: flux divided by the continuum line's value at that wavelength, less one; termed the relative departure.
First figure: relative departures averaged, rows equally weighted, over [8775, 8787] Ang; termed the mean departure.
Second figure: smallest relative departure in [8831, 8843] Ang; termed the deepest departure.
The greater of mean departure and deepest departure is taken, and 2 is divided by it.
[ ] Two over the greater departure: -1070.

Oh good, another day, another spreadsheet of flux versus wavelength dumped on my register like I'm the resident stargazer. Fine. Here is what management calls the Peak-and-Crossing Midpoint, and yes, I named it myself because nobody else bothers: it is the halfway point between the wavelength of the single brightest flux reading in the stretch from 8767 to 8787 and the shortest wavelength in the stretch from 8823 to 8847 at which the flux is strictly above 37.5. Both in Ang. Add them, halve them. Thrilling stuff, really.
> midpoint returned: 8801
